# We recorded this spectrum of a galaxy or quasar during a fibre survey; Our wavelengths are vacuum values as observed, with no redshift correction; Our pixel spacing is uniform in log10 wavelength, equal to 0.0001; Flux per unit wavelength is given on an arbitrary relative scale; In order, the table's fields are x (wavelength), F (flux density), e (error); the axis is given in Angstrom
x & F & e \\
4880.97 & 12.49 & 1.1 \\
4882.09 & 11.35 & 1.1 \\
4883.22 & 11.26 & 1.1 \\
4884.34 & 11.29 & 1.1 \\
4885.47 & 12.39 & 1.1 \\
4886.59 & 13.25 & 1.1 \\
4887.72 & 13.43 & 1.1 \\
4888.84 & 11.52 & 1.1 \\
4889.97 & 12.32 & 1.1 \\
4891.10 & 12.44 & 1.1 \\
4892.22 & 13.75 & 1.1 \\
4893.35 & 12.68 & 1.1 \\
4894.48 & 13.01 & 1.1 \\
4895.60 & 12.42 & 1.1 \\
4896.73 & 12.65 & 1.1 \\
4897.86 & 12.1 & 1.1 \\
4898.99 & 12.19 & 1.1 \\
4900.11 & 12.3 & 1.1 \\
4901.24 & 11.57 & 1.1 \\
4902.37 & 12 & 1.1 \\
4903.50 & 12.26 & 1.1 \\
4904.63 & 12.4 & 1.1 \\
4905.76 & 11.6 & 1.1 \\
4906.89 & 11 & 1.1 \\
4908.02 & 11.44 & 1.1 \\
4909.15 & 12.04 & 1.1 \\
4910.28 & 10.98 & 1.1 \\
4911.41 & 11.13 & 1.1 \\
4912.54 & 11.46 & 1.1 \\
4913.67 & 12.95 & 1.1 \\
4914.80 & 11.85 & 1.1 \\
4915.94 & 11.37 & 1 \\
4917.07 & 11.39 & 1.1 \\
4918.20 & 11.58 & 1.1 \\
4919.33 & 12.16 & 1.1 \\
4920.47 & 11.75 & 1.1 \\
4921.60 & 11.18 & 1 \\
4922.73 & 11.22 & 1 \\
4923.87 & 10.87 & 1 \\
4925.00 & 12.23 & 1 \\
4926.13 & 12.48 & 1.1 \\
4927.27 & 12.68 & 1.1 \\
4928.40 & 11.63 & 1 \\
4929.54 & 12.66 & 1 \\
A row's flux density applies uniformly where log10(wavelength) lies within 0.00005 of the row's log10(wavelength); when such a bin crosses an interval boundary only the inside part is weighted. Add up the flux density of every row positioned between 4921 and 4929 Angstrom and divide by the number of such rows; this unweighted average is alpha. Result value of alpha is 11.76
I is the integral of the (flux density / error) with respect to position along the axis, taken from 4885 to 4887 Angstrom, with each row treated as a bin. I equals 23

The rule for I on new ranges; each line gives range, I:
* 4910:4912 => 20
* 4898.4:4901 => 29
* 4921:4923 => 22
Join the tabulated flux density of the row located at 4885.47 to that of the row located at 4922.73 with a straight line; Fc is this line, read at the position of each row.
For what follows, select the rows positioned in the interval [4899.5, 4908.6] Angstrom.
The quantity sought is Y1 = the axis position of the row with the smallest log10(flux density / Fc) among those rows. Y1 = 4906.89 Angstrom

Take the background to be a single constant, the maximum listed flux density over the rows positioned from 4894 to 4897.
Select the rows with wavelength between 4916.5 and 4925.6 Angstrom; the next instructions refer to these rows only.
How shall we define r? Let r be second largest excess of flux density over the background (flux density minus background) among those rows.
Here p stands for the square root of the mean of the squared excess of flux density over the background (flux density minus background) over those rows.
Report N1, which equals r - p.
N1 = -2.38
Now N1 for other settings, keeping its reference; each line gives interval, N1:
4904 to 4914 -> -2.10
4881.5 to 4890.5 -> -0.99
